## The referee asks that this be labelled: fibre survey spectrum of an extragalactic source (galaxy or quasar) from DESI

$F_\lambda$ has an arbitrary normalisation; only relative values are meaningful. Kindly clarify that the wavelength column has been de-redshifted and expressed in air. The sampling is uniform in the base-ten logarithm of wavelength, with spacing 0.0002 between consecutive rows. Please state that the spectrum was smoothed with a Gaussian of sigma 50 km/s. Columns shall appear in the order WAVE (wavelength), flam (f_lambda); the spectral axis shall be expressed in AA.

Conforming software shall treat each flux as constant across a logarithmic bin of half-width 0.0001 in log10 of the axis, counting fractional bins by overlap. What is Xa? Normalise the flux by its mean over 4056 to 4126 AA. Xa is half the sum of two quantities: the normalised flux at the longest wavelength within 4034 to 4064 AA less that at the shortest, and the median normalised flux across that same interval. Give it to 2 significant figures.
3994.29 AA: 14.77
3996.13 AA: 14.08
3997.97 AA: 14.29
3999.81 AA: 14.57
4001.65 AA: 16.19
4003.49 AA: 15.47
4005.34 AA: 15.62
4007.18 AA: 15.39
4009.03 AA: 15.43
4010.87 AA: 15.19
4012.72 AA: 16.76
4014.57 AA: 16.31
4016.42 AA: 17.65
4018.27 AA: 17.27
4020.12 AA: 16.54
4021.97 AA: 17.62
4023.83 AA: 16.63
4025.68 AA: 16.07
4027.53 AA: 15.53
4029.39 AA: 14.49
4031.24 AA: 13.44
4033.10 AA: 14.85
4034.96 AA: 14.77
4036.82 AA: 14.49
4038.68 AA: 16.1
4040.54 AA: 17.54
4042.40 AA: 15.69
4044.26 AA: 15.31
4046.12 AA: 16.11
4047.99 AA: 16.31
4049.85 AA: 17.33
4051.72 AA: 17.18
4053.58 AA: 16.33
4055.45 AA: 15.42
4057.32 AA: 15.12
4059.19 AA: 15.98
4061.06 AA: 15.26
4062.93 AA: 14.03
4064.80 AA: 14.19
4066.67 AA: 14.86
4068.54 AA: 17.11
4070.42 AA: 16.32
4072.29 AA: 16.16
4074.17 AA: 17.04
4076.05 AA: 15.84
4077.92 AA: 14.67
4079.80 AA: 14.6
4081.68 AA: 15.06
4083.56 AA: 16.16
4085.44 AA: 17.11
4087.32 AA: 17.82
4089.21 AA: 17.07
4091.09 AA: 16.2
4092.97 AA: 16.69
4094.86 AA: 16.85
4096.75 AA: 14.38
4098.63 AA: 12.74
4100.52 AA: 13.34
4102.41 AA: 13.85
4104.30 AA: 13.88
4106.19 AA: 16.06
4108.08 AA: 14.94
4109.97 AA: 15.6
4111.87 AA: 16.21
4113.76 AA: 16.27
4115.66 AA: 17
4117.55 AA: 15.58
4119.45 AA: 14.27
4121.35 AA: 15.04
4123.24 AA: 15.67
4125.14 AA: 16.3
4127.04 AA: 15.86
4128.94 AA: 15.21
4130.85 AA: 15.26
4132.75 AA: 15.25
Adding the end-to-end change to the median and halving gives 0.49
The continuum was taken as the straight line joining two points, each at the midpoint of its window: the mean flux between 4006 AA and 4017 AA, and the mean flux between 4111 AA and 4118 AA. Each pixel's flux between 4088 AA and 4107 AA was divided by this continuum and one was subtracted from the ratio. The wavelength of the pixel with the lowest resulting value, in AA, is 4098.63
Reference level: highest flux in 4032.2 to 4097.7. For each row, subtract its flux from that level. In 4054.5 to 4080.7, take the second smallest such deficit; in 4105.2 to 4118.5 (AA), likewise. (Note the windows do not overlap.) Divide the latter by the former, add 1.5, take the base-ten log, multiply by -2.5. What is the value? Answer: -1.36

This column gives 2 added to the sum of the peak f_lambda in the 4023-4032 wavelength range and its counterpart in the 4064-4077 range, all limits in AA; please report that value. 35.7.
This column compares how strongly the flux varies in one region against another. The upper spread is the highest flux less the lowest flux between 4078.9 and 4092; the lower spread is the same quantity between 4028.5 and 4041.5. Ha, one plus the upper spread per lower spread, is 1.79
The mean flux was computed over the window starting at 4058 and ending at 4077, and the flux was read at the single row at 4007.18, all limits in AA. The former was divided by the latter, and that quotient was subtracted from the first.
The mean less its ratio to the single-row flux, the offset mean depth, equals 14.7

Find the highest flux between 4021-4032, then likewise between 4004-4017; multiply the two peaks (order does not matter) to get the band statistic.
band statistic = 311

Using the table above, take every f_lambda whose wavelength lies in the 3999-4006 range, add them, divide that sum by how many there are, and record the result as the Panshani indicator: 15.5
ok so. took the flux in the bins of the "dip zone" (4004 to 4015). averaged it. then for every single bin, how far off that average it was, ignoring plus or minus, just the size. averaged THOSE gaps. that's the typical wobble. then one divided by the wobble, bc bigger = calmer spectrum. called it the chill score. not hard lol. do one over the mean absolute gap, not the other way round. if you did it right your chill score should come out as 2.0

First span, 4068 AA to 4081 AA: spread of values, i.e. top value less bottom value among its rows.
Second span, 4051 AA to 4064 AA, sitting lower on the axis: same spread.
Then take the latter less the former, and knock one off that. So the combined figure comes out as -0.4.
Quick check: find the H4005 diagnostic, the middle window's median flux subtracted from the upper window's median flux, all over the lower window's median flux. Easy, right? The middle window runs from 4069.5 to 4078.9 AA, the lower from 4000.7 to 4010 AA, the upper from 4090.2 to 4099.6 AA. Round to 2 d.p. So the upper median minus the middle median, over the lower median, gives 0.00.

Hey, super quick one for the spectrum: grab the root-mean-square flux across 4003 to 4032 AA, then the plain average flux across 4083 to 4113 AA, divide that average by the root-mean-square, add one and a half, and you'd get 2.472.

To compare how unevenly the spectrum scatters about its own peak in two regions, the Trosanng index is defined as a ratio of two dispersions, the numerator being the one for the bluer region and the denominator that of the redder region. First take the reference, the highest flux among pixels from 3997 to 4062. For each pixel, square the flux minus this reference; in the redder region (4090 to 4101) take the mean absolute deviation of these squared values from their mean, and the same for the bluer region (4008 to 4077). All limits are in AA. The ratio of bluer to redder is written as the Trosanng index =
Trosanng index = 0.40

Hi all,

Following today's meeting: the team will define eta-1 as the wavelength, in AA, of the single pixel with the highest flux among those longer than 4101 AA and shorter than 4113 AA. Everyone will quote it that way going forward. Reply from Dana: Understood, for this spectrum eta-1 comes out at 4111.87 AA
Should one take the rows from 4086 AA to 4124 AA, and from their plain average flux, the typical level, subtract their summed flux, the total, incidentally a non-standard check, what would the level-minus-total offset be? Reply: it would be -294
